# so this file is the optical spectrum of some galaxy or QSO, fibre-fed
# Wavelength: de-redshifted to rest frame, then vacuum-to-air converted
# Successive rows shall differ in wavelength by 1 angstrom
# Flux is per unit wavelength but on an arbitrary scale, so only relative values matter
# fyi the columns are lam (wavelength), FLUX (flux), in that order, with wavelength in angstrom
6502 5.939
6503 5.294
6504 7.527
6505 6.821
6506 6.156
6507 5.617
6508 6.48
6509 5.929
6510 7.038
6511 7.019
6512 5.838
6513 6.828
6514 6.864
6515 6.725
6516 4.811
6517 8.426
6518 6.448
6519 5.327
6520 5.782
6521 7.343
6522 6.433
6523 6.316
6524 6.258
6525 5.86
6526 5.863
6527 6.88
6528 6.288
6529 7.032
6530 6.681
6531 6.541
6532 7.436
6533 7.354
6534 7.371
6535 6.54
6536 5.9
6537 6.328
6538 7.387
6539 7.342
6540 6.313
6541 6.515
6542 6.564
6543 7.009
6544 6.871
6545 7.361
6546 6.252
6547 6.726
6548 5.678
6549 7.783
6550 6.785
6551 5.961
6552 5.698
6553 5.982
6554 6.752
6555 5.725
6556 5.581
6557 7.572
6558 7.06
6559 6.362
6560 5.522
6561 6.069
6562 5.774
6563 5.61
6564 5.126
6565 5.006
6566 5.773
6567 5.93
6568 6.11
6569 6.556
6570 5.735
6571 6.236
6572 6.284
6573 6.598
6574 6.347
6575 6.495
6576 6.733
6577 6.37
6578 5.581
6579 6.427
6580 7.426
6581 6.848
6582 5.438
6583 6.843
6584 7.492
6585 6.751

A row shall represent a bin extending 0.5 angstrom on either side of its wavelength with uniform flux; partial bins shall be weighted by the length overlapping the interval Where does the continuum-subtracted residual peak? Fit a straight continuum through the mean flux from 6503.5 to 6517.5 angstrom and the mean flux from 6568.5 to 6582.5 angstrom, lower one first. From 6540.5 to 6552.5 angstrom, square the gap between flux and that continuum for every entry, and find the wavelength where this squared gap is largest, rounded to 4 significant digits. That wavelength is 6549 angstrom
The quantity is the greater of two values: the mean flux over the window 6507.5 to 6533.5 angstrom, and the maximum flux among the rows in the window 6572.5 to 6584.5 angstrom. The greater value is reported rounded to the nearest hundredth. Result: 7.49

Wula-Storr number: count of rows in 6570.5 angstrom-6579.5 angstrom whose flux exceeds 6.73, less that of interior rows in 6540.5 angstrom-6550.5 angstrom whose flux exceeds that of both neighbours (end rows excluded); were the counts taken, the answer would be -3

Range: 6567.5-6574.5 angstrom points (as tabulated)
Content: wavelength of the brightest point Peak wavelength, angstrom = 6573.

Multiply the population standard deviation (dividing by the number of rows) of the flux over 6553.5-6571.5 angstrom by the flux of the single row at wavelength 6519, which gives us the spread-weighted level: 3.4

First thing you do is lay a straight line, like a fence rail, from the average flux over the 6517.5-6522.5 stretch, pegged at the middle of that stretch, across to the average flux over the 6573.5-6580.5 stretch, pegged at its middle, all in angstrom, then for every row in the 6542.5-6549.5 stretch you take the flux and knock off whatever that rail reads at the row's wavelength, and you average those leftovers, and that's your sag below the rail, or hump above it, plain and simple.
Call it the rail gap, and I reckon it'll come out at 0.45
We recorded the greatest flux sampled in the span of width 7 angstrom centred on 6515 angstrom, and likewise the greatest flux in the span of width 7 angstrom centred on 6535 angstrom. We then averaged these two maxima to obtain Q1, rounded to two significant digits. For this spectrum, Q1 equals 7.9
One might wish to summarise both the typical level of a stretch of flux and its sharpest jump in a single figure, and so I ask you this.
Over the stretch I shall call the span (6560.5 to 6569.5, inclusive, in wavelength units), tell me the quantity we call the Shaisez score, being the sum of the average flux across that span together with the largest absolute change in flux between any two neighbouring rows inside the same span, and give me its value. 6.5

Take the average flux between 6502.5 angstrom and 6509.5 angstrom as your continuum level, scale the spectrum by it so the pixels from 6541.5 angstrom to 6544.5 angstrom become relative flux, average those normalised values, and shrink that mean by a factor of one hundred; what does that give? 0.0109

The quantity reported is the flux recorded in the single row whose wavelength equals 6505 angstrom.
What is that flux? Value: 6.821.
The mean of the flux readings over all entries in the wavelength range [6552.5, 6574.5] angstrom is 6.08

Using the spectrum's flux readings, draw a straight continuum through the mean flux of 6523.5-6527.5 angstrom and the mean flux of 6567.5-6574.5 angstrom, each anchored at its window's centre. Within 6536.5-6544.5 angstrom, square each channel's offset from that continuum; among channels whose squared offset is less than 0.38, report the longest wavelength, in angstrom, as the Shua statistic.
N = 6542 angstrom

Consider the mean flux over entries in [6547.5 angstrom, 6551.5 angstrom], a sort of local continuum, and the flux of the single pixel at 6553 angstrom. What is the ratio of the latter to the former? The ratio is 0.91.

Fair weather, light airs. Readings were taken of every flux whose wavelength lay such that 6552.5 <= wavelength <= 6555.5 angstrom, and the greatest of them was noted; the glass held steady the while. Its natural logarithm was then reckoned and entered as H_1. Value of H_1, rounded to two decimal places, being 1.91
